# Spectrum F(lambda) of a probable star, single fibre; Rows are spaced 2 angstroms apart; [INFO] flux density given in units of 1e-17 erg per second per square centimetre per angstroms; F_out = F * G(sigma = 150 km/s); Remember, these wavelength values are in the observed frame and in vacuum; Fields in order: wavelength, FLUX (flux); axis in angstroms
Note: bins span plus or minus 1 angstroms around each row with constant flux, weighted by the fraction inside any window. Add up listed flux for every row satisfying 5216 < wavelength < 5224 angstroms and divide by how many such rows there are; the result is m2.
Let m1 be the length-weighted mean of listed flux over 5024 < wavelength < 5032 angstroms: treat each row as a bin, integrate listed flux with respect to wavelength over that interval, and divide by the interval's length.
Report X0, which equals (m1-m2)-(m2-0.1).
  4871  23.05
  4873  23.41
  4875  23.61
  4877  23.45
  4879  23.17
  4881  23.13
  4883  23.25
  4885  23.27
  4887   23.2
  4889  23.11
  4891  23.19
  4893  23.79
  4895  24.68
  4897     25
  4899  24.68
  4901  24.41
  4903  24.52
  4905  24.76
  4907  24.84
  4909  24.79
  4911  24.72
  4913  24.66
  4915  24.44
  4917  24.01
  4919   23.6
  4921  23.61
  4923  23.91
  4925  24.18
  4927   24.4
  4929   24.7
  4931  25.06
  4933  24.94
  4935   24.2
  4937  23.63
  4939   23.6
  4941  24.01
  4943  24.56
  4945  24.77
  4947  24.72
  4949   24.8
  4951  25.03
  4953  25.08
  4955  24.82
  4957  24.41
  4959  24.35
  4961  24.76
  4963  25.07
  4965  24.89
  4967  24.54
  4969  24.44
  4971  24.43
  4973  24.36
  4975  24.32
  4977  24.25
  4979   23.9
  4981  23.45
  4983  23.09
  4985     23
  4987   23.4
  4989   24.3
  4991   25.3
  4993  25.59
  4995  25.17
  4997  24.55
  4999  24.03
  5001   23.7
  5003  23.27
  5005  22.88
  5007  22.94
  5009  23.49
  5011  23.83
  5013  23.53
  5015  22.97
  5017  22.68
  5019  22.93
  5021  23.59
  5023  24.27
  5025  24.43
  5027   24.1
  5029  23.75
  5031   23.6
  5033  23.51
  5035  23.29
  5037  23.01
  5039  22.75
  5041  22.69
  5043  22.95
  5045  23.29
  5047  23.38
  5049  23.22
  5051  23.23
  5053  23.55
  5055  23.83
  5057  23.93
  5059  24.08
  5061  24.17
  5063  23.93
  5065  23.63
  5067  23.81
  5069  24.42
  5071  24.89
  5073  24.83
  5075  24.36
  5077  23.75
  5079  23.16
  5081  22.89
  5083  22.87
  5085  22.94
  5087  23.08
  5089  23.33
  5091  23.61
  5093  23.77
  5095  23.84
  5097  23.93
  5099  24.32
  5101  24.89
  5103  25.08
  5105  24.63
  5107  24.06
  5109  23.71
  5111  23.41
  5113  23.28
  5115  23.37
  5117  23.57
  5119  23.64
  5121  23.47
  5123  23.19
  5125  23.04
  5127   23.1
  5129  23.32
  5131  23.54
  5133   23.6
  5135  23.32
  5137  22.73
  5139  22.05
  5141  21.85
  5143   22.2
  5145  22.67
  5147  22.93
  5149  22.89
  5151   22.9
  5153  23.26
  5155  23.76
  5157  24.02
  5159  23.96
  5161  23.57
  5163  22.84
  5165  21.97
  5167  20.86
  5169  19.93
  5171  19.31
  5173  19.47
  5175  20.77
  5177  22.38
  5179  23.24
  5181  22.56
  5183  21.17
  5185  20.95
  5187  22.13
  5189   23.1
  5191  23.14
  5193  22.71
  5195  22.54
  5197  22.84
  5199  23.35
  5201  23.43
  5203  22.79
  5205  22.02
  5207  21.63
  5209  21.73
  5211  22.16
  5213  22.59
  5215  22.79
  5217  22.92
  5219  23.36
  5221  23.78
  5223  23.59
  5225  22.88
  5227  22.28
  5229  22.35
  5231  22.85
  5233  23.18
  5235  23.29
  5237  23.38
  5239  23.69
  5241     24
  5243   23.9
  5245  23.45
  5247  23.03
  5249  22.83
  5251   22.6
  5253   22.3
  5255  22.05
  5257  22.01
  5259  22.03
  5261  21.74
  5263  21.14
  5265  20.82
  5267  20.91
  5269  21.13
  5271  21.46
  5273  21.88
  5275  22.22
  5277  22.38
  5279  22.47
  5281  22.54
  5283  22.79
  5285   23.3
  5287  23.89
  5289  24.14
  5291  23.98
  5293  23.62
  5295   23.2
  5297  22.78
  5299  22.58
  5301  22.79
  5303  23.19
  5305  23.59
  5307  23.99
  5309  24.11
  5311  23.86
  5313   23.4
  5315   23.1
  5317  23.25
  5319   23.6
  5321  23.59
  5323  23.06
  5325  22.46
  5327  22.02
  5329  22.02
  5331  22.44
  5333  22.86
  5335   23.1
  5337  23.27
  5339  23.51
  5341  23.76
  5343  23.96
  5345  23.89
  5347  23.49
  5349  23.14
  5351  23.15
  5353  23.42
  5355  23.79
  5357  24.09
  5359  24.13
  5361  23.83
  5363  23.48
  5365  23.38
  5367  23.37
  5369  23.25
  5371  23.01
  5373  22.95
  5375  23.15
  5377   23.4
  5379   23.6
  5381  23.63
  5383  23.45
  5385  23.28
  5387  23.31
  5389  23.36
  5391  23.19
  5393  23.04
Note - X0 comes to -22.8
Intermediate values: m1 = 24.0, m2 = 23.4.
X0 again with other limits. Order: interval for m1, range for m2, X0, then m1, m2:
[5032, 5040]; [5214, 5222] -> -23.2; 23.1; 23.2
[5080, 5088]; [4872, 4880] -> -23.8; 22.9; 23.4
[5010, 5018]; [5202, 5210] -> -20.7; 23.3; 22.0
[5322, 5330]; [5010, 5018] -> -24.0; 22.4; 23.3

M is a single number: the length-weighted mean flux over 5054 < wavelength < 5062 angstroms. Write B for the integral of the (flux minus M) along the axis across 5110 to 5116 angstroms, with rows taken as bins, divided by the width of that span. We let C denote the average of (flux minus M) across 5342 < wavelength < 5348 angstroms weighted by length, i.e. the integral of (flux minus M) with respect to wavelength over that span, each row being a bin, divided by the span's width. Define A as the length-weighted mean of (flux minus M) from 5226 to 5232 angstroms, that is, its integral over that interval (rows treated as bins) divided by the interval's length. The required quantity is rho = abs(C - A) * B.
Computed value -0.8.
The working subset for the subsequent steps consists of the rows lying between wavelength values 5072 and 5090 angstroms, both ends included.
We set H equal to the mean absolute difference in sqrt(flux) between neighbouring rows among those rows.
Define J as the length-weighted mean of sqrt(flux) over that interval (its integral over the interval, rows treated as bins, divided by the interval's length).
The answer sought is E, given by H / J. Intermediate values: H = 0.03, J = 4.84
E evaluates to 0.0064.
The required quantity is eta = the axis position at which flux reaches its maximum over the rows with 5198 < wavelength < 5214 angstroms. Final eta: 5201 angstroms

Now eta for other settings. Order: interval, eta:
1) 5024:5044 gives 5025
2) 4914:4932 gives 4931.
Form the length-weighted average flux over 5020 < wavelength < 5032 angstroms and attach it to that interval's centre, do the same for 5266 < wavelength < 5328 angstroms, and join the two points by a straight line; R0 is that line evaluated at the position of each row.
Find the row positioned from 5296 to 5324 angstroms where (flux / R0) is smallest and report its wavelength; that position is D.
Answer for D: 5299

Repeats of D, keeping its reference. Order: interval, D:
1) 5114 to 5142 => 5141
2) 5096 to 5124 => 5123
